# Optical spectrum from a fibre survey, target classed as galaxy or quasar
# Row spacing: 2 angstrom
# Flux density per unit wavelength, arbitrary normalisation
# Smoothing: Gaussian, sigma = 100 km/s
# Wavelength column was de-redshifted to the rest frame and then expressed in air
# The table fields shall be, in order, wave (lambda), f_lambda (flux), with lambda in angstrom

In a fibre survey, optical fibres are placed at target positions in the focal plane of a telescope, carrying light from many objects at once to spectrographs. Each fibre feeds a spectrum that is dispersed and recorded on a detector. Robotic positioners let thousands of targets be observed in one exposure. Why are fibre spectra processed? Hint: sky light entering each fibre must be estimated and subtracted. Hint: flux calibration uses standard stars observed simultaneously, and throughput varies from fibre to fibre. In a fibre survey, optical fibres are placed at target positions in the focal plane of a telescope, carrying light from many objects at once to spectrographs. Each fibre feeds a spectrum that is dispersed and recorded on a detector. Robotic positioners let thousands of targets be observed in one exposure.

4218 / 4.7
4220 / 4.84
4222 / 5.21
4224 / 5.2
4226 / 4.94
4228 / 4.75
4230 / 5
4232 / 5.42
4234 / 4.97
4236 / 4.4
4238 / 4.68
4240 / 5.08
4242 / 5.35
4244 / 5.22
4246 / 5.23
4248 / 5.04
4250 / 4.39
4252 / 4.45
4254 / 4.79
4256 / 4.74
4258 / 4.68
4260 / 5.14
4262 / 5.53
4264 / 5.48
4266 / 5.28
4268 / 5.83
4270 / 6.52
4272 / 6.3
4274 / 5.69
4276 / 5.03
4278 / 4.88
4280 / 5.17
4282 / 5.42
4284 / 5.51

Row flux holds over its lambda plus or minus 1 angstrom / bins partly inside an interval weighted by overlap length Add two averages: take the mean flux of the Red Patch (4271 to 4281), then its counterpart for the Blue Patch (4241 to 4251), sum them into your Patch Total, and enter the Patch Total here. 10.5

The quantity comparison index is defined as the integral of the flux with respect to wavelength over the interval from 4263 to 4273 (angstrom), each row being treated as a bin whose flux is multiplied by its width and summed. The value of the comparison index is 59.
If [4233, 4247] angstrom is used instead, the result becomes 70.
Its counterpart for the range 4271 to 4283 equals 65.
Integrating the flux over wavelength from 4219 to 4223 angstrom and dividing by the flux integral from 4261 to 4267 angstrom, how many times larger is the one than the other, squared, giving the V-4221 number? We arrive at 0.38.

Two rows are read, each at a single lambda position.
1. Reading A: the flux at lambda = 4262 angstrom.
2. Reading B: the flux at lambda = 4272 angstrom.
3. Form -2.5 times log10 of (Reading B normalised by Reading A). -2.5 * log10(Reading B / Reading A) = -0.14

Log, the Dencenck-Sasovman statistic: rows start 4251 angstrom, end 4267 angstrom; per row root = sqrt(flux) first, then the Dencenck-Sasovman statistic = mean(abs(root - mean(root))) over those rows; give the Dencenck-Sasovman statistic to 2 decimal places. 0.08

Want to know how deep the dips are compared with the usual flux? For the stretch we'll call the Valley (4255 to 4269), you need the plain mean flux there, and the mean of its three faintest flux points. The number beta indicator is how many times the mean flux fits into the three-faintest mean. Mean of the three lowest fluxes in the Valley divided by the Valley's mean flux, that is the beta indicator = 0.926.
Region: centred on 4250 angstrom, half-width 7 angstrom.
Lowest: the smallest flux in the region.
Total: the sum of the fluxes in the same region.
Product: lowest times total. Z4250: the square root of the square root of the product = 3.49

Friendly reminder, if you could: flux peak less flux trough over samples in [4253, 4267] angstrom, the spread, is 0.85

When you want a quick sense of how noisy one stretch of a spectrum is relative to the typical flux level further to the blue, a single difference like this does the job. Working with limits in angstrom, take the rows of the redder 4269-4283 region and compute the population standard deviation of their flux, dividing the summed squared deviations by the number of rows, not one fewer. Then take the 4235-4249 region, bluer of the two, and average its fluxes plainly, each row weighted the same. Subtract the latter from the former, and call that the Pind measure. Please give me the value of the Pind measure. -4.41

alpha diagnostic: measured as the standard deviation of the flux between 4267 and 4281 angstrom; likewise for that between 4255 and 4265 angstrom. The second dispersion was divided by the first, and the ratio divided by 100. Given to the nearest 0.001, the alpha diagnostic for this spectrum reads 0.006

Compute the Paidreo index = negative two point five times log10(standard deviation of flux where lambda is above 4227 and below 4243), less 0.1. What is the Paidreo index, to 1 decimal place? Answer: 1.1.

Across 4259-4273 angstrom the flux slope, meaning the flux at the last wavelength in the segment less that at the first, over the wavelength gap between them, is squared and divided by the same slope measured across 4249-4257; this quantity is 0.16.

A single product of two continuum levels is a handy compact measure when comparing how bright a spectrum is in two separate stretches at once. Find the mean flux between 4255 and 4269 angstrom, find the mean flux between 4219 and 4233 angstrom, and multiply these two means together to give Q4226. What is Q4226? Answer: 26.5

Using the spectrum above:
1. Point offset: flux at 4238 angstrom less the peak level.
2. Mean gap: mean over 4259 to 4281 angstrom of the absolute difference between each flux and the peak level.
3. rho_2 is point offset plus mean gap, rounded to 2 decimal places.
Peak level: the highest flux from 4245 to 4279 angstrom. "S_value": -0.85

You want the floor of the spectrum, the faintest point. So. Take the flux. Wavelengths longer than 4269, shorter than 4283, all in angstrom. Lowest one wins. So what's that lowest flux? 4.88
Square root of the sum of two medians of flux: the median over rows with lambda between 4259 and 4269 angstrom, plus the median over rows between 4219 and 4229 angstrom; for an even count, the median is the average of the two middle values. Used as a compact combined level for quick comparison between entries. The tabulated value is 3.23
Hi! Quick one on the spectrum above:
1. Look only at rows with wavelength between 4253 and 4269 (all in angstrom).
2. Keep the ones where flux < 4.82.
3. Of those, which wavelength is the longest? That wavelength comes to 4258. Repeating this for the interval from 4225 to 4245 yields 4238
